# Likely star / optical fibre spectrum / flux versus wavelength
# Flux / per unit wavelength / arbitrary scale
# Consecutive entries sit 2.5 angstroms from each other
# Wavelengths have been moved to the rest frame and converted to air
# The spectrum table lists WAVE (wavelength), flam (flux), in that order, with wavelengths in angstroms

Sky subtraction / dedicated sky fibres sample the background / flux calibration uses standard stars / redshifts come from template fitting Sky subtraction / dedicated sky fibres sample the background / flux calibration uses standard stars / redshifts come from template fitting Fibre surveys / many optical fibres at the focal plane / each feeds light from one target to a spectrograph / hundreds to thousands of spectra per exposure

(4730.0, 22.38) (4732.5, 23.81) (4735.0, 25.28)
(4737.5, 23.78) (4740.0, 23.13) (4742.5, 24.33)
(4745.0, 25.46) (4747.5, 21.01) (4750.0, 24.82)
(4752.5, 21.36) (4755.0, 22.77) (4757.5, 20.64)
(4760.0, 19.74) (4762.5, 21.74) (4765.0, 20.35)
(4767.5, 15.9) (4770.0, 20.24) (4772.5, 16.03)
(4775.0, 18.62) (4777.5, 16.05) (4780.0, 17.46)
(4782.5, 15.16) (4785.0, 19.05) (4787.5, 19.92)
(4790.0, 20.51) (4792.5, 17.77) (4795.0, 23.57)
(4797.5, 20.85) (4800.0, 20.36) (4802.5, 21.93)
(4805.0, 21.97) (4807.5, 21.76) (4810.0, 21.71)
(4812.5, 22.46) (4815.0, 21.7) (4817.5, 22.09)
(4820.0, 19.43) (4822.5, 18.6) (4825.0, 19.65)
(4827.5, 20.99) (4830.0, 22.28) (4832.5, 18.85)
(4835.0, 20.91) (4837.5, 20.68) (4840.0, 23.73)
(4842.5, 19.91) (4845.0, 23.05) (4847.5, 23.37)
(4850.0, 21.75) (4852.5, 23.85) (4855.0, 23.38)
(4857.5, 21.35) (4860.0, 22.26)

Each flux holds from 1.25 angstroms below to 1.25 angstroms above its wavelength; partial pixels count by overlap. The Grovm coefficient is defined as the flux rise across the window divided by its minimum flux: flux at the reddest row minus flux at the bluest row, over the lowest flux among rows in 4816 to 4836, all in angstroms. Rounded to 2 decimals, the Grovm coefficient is -0.06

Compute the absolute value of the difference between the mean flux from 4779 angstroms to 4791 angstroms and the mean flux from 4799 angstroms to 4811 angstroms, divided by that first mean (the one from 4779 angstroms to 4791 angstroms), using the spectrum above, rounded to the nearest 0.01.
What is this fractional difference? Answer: 0.17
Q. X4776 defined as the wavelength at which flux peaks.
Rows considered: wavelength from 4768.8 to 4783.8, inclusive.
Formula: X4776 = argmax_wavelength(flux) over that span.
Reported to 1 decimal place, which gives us 4770.0 angstroms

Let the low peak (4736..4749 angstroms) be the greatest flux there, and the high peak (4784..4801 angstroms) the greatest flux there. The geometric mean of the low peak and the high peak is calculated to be 24.5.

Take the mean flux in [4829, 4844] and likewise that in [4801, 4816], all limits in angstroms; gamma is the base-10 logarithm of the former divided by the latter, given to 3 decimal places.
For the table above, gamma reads -0.017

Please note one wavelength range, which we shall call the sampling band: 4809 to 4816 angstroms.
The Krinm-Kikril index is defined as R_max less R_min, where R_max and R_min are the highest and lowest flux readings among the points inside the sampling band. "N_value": 1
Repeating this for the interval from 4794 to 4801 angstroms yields 3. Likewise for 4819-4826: 1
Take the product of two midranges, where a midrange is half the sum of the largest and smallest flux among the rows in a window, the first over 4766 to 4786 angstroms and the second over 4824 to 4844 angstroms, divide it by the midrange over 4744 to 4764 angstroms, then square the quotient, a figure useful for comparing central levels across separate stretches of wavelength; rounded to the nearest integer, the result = 278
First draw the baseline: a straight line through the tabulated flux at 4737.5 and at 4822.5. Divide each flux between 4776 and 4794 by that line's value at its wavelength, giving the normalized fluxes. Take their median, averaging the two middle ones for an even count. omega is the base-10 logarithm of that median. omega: -0.061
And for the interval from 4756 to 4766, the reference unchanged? -0.037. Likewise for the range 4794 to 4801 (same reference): 0.015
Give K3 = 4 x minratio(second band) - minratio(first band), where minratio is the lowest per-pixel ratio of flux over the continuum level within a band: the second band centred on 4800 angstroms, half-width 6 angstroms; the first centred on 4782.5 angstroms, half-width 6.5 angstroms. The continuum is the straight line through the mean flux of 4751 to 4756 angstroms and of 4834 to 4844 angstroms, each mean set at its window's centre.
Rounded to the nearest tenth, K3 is 3.1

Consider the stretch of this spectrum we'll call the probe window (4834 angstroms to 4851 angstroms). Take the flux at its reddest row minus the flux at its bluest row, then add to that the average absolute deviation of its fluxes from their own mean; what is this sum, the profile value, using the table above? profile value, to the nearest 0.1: 2.1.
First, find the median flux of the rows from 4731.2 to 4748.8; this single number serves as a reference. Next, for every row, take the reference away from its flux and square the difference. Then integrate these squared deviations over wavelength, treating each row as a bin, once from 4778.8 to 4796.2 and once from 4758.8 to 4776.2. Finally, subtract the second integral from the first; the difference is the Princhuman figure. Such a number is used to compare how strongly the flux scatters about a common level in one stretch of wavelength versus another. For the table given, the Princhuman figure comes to 12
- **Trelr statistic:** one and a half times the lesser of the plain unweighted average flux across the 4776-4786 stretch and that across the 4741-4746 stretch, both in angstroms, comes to 25.4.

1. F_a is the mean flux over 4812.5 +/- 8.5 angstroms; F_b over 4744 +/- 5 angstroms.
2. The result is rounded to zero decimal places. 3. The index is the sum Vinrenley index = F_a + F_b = 45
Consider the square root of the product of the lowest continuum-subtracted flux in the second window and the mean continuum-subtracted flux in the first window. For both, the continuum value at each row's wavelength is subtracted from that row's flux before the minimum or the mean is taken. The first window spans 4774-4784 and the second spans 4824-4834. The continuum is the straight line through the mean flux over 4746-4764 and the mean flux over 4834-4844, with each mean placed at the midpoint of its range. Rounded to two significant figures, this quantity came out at 3.5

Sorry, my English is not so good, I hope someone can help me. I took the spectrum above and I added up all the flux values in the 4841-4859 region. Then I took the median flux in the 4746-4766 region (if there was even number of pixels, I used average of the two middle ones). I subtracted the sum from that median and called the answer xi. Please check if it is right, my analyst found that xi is -135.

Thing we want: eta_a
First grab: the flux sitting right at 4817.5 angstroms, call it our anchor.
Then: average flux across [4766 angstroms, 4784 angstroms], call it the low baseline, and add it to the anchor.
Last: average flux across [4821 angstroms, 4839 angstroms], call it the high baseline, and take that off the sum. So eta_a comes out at 19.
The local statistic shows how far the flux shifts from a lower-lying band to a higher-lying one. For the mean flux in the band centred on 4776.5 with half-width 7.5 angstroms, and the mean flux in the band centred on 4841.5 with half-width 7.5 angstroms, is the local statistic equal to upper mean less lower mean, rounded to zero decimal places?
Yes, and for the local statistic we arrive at 5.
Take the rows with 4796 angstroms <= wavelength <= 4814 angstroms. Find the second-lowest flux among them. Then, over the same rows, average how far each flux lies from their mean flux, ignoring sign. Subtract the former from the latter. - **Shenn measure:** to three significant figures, -20.3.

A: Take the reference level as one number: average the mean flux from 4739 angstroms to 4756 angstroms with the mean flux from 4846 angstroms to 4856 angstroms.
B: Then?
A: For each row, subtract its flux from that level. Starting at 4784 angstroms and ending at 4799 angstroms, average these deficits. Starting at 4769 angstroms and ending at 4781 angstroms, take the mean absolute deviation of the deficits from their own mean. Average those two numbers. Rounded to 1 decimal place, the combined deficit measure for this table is 2.1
